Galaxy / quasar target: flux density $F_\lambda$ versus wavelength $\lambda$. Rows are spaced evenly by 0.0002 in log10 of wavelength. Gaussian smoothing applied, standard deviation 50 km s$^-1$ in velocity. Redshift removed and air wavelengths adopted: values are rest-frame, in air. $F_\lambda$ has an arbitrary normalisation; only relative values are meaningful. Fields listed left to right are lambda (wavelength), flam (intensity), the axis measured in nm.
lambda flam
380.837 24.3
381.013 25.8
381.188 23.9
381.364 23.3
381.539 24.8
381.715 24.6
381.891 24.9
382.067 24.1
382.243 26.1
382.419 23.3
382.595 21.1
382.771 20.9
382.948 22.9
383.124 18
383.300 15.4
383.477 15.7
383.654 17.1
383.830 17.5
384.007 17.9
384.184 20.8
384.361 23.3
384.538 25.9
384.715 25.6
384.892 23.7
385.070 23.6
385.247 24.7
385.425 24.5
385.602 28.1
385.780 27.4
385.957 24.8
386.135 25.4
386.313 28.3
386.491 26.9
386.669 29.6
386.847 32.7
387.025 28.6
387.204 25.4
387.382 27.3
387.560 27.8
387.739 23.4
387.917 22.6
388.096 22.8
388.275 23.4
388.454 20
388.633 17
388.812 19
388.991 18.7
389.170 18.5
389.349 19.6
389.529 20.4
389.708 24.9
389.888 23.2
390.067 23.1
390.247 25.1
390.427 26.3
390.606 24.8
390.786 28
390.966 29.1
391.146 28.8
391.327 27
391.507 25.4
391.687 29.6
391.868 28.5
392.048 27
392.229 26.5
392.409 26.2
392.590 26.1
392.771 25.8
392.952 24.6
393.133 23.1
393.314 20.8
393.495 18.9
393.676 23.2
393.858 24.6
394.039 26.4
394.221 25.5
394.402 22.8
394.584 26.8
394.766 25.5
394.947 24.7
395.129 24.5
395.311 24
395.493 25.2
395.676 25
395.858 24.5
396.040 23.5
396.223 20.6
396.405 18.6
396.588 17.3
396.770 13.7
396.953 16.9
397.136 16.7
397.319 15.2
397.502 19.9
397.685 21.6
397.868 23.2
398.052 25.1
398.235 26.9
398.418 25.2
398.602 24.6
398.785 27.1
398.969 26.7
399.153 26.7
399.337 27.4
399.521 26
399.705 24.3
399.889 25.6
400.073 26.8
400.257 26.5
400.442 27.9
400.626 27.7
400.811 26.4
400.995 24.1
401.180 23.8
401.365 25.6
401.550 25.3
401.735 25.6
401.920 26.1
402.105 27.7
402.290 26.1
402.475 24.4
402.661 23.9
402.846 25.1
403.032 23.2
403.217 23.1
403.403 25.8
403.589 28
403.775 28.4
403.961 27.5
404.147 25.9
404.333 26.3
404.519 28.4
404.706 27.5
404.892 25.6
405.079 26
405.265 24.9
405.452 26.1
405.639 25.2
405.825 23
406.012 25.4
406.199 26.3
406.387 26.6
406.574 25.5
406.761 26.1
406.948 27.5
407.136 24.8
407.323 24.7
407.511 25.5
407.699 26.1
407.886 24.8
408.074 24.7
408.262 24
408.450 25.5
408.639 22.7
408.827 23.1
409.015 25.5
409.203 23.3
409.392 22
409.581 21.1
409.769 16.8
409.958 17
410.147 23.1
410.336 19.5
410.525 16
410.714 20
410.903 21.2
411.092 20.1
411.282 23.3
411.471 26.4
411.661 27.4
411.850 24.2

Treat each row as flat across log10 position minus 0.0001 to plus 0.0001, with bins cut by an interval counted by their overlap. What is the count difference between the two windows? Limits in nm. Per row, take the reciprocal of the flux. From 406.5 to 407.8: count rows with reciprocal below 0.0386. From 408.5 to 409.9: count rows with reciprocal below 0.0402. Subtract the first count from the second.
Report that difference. -2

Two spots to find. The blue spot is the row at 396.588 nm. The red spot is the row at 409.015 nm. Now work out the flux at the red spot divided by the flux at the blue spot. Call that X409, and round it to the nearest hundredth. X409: 1.47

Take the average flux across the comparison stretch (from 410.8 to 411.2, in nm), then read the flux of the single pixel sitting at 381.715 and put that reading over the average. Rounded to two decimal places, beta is 1.19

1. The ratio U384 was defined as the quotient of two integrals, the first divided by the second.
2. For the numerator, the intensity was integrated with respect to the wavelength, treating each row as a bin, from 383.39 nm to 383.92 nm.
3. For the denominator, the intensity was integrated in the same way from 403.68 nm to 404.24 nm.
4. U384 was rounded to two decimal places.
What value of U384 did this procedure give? 0.58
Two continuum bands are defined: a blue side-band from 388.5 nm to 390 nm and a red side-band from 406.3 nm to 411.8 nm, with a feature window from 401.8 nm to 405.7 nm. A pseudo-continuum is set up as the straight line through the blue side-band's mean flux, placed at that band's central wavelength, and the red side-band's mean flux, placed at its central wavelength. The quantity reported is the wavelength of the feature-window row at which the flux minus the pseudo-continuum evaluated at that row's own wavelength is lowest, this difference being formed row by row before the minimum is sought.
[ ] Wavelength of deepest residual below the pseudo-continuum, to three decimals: 403.217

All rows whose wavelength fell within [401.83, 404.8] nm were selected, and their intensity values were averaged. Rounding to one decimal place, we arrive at 26.1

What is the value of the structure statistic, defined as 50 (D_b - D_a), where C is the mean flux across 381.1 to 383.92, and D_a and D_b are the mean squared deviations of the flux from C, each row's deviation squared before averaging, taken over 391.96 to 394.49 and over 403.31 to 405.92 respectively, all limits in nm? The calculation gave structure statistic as 596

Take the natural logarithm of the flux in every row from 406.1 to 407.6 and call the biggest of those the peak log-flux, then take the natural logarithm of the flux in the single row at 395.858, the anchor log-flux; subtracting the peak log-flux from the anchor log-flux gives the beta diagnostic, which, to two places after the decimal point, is -0.12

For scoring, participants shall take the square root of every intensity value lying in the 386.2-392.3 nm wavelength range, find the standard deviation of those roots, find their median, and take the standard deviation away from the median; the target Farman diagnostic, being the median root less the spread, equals 4.65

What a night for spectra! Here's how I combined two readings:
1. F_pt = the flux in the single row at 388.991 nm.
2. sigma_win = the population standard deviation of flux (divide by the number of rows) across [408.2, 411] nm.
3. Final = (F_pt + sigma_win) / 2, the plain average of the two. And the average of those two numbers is 10.8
